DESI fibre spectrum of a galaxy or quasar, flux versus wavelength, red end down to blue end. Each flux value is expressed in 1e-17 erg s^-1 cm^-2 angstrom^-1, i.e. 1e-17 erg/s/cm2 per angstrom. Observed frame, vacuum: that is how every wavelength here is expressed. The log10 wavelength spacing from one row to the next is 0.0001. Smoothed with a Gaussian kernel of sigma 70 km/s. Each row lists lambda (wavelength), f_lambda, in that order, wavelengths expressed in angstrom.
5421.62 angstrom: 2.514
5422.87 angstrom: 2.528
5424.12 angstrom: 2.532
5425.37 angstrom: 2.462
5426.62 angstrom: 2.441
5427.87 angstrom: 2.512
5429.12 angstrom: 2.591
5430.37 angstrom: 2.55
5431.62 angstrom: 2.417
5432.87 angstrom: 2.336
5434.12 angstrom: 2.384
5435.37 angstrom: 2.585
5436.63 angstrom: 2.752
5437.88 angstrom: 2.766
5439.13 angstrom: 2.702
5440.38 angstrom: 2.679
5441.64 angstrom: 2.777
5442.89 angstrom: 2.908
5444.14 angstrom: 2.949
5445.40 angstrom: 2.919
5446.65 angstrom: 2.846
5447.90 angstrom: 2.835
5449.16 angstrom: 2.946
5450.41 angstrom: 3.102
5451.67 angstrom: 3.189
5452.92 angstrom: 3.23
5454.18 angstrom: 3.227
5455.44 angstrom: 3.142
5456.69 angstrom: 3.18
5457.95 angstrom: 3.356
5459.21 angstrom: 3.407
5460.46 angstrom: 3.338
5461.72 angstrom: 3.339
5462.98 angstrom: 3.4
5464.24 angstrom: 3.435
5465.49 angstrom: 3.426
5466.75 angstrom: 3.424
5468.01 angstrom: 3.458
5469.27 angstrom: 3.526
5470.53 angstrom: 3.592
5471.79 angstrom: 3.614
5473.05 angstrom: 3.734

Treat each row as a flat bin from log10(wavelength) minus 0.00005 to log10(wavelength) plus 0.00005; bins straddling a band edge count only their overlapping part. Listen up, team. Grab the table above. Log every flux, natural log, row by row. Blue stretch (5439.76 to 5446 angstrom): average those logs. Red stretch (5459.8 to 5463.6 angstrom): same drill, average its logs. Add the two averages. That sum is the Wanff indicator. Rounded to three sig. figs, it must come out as 2.26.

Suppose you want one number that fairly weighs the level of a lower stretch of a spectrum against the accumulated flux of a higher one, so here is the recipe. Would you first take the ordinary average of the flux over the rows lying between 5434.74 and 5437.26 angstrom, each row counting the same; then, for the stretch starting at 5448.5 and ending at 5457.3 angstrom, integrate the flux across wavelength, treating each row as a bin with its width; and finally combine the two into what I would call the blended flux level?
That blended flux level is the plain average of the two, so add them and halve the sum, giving 15.2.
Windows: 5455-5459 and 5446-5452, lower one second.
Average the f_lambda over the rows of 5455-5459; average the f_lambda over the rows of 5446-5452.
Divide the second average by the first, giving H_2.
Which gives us 0.92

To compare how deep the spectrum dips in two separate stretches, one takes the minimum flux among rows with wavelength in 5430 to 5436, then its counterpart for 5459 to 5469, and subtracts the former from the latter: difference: 1.0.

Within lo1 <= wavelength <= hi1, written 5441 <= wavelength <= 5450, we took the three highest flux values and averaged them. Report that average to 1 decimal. 2.9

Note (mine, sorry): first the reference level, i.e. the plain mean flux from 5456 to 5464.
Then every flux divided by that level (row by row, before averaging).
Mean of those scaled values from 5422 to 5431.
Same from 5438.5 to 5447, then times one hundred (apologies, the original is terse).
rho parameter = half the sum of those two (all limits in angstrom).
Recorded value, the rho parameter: 42.7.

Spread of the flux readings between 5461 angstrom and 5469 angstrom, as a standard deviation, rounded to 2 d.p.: 0.04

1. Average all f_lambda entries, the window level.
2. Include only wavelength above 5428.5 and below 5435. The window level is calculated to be 2.5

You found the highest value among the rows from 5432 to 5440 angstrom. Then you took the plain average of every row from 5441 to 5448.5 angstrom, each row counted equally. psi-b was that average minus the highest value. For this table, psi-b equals 0.11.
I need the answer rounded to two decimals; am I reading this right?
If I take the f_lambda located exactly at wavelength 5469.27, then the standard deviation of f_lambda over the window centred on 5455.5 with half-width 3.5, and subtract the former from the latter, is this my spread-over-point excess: -3.45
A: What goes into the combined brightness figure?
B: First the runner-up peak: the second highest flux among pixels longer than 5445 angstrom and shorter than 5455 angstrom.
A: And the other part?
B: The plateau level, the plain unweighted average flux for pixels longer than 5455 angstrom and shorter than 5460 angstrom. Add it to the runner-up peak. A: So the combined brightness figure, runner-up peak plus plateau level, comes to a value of 6.5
